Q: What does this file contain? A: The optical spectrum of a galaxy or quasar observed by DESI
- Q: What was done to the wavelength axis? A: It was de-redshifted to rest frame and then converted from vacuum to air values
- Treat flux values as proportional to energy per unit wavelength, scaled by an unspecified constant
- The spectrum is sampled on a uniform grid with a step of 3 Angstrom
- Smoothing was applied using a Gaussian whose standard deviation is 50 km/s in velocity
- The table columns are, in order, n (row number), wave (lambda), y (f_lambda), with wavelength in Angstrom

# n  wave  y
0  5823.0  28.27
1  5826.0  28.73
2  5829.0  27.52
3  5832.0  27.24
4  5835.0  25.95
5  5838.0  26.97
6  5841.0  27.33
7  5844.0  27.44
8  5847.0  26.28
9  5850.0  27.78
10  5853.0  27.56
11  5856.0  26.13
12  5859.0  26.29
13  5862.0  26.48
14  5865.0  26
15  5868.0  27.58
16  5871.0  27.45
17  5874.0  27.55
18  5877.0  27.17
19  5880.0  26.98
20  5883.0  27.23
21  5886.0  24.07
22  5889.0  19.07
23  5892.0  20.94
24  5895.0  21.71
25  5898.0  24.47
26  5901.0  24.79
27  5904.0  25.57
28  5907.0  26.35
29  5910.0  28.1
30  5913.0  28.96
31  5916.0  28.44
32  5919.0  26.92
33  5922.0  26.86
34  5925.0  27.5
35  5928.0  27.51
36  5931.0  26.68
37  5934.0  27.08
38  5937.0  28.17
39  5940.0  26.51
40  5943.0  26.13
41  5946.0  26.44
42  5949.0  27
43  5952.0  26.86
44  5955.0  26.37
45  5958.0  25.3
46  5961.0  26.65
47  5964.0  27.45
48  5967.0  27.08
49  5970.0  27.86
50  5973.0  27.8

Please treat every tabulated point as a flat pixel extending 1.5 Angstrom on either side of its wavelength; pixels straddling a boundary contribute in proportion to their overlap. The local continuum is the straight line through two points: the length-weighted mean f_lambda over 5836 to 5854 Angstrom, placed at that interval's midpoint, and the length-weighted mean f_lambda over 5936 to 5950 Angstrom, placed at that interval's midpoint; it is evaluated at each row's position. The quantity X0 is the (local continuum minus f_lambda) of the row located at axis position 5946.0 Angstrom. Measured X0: 0.3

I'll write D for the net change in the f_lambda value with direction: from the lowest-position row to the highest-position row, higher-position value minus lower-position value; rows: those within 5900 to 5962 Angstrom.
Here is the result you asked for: 1.9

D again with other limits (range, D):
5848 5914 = 1.2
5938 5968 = 0.6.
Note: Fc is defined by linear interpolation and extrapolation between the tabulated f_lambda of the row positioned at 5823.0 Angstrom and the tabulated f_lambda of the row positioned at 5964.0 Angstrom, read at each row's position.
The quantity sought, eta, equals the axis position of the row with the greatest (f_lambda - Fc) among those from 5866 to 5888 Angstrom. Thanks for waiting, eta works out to 5874.0 Angstrom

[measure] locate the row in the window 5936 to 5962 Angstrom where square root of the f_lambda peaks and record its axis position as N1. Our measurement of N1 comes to 5937.0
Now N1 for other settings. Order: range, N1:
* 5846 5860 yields 5850.0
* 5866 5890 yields 5868.0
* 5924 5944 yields 5937.0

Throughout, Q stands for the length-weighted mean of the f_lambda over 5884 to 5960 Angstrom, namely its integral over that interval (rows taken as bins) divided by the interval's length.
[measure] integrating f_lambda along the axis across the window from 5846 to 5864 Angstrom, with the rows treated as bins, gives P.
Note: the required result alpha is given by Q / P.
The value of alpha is 0.054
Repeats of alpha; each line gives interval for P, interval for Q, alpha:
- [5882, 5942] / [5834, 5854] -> 0.017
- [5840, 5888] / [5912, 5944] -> 0.021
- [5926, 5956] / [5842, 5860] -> 0.033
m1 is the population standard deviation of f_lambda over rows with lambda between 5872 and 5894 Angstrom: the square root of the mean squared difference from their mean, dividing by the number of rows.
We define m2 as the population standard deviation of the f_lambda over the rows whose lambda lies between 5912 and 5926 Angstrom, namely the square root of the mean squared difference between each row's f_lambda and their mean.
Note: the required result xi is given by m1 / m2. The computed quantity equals 3.8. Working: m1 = 3.21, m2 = 0.8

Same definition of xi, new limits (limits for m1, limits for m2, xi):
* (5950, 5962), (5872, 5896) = 0.2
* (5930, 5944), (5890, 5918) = 0.3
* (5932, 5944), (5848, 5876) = 1.1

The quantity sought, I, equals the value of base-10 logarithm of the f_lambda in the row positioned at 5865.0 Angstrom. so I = 1.41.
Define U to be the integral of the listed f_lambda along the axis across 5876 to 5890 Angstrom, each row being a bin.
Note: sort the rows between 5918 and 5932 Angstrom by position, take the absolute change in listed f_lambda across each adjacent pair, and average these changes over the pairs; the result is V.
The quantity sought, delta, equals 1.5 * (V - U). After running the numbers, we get -525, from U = 350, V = 0.4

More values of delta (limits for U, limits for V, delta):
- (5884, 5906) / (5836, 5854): -762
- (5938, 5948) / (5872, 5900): -395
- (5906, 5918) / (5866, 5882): -503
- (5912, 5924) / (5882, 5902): -496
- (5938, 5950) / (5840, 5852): -477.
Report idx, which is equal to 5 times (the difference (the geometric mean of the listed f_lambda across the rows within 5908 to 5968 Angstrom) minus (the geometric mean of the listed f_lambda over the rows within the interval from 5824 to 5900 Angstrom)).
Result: 5.6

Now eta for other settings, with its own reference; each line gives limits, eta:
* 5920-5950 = 5937.0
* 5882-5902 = 5883.0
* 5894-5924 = 5913.0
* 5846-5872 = 5850.0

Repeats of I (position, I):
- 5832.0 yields 1.44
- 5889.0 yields 1.28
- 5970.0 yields 1.44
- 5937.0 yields 1.45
